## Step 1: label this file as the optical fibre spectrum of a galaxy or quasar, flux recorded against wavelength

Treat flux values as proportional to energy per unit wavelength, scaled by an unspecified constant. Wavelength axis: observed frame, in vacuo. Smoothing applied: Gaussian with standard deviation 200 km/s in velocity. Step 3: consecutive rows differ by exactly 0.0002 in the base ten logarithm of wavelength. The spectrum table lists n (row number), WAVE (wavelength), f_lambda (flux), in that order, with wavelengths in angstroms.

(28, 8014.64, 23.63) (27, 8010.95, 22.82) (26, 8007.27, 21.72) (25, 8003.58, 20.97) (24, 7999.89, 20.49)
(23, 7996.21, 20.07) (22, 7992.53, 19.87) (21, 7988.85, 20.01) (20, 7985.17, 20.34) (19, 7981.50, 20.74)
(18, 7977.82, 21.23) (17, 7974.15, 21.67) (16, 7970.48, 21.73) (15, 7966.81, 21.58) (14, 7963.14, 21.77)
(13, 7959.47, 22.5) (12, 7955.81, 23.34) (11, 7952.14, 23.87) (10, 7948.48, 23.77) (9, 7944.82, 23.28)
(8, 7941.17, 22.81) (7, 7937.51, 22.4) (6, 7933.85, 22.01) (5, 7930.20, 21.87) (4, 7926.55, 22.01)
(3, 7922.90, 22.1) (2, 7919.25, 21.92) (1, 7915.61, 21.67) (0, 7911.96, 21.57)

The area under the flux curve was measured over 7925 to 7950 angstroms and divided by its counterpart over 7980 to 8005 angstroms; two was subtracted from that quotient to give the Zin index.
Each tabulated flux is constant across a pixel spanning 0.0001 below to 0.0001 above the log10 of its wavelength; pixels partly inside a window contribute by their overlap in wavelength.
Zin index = -0.9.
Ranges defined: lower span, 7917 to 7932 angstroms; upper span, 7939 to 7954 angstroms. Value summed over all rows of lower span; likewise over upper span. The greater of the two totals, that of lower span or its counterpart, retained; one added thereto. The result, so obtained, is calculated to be 94.7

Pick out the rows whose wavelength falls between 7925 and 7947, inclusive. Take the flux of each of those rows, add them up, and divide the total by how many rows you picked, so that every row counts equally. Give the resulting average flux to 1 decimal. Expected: 22.4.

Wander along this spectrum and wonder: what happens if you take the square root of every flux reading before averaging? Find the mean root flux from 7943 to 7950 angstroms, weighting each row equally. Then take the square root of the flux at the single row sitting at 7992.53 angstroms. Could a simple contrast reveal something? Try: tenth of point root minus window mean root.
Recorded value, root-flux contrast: -4.40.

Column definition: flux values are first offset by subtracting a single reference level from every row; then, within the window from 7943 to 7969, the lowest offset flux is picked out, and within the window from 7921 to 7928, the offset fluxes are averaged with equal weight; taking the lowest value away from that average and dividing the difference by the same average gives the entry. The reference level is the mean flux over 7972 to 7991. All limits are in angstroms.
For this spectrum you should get 0.38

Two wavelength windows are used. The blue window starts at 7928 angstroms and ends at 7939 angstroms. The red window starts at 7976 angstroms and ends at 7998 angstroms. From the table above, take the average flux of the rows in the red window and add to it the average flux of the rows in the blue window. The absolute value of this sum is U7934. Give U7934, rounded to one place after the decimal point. 42.5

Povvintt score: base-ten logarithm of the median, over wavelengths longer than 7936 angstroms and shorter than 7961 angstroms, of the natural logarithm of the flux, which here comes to 0.498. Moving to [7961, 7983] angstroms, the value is 0.488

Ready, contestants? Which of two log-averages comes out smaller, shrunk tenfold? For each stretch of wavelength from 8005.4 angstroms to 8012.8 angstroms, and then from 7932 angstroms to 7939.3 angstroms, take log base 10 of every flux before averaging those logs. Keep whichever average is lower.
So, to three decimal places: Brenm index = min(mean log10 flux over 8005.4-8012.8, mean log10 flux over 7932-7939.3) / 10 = 0.135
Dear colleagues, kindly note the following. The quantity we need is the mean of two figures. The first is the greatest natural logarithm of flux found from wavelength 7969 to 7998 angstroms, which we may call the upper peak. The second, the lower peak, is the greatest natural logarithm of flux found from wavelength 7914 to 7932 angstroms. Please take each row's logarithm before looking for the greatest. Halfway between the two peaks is 3.087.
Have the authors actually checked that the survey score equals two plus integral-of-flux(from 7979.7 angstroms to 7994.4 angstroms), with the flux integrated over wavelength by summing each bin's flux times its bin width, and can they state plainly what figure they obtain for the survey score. 300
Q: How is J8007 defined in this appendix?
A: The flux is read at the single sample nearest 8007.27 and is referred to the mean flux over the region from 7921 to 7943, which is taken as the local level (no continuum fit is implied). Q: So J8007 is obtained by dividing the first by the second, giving 0.98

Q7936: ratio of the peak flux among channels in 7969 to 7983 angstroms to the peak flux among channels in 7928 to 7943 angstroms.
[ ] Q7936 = 0.95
